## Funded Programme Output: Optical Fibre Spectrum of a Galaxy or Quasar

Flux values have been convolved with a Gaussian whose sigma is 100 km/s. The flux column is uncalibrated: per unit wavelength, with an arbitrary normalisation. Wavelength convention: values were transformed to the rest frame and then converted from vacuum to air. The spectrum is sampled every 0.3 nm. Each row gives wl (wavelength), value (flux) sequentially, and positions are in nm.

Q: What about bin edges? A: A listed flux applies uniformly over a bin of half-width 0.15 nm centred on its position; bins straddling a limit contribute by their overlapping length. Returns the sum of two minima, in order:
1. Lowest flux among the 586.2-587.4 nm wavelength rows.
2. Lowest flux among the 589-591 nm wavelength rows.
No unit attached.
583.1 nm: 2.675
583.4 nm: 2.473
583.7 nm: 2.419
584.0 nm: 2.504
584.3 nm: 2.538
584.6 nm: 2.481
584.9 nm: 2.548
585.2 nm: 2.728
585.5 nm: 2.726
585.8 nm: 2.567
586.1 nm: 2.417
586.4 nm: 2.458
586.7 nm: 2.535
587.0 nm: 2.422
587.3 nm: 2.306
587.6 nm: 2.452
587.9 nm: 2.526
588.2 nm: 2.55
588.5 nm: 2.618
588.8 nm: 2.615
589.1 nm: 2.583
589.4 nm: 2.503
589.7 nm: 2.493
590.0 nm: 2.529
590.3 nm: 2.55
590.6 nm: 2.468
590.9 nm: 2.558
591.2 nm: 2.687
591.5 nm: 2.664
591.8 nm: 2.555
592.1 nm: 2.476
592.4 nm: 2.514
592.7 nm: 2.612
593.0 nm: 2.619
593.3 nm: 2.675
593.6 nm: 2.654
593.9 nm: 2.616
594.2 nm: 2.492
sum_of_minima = 4.77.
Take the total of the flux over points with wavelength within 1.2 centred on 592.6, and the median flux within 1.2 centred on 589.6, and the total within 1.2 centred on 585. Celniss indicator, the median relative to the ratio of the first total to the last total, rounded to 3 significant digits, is 2.58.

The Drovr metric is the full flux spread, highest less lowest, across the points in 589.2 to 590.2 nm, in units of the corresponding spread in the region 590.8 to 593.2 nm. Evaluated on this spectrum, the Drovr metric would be 0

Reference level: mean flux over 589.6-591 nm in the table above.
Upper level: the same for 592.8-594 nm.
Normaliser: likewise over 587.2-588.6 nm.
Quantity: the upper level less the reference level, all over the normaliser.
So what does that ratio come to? 0.049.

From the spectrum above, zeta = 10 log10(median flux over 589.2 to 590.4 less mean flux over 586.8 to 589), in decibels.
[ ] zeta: -18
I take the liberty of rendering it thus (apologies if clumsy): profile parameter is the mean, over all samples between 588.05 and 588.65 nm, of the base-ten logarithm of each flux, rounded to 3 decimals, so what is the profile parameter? 0.412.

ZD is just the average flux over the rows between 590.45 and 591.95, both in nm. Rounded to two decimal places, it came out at 2.59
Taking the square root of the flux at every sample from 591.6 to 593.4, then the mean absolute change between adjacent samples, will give 0.017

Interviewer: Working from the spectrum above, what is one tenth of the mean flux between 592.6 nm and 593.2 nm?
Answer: 0.262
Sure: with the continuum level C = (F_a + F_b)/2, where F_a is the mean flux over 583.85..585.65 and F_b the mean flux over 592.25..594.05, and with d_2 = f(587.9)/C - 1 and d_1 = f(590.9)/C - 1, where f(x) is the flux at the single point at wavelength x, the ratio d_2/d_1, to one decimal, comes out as 1.7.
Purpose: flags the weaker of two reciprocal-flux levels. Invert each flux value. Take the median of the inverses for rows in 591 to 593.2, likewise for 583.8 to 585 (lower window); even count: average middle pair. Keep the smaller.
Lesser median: 0.383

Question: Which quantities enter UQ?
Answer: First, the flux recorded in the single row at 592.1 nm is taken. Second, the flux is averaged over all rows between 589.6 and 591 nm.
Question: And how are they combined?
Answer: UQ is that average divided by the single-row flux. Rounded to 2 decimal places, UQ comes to 1.02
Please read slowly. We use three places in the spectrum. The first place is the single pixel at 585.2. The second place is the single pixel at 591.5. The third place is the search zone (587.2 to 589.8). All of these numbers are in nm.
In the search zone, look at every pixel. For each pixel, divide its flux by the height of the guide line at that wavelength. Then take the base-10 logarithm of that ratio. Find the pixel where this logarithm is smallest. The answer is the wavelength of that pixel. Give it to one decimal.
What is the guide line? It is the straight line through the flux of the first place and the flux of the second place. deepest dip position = 587.3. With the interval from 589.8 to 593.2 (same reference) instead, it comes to 590.6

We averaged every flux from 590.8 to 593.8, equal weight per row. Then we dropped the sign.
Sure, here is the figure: 2.60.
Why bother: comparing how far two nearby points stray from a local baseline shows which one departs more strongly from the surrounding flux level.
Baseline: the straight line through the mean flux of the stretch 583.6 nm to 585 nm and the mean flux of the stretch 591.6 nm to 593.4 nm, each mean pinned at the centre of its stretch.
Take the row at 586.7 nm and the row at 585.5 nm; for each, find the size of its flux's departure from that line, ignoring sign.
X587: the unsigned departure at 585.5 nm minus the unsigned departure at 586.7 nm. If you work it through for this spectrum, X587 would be 0.202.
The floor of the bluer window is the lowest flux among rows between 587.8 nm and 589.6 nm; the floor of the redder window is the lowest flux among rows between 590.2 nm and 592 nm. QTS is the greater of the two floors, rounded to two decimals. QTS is 2.50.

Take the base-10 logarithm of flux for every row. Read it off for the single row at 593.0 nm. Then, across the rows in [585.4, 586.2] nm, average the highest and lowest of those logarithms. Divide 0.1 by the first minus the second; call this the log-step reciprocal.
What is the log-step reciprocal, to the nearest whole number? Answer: 11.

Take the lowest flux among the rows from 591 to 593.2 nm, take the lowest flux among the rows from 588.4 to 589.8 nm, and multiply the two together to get 6.2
